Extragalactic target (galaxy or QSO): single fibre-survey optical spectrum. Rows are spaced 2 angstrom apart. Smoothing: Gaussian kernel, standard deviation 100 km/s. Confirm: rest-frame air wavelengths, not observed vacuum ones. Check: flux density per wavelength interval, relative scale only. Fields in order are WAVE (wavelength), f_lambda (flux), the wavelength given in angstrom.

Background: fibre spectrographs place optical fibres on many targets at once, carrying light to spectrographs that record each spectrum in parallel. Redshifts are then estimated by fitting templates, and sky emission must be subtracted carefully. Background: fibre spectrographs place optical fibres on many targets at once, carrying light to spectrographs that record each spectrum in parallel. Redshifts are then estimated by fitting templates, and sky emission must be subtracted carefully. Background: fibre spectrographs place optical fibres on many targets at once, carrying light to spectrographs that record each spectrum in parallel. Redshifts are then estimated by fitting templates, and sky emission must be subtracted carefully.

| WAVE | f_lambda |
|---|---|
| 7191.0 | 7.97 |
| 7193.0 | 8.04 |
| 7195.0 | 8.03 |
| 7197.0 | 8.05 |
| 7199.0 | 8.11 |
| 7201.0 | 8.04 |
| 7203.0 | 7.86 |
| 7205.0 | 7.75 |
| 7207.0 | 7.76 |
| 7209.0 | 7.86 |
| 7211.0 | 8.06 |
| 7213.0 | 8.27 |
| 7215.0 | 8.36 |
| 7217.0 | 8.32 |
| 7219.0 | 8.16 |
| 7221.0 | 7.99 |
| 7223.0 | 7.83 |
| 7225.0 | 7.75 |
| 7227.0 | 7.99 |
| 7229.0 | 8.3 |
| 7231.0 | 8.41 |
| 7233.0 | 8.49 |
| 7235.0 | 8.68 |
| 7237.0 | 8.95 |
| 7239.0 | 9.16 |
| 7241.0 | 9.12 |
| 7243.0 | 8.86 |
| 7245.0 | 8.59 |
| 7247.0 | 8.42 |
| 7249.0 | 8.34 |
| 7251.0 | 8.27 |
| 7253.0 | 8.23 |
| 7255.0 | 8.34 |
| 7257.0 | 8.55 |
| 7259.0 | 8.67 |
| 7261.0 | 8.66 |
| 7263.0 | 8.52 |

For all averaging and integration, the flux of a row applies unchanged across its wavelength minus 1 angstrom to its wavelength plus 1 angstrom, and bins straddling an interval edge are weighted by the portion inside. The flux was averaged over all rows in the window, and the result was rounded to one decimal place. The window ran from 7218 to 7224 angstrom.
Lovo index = 8.0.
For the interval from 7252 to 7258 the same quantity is 8.4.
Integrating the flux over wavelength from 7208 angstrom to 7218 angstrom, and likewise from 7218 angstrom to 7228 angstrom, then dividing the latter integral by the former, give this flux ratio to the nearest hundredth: 0.97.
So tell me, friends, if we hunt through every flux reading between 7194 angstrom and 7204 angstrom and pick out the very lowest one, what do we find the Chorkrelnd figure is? 7.86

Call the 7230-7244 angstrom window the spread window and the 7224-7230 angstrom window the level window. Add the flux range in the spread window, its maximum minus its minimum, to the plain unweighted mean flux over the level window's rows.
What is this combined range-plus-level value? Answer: 8.8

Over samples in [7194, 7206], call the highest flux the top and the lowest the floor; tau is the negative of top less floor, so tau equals -0.36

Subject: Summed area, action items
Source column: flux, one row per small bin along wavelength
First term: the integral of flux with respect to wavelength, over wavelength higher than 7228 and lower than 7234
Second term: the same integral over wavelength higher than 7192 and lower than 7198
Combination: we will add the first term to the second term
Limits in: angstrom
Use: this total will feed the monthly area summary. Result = 99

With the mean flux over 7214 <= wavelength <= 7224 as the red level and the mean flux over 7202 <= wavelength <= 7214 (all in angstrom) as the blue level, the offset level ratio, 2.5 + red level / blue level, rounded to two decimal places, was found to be 3.53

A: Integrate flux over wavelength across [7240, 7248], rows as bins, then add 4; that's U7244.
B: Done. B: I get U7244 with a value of 74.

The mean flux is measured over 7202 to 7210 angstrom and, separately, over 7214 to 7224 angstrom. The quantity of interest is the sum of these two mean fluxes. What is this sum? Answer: 15.9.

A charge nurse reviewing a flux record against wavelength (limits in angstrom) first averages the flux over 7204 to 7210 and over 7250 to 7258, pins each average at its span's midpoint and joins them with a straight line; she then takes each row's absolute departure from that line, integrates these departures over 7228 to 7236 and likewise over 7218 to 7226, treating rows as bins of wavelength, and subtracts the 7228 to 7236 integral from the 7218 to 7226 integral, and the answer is -1.7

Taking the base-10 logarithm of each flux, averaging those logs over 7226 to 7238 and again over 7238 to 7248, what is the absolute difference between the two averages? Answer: 0.018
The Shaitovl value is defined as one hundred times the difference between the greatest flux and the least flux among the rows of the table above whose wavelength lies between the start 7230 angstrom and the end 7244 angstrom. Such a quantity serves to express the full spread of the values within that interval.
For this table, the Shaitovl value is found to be 75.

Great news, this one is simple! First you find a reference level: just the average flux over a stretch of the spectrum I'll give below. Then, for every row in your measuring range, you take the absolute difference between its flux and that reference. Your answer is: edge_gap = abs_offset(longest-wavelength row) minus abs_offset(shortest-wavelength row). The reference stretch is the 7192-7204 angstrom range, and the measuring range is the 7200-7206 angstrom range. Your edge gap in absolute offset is 0.25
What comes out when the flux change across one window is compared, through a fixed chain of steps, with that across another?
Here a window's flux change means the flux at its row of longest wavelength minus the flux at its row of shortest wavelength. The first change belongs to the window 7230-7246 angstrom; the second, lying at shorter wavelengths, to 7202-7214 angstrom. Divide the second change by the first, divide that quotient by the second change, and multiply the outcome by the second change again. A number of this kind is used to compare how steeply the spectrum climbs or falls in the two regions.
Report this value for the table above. 2.3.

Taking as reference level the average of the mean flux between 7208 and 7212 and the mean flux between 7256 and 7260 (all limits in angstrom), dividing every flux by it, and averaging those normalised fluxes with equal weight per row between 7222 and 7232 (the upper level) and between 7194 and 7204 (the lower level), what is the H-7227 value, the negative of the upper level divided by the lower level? -1.005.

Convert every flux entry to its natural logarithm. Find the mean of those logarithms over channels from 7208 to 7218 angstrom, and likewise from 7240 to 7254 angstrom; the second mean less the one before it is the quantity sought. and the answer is 0.04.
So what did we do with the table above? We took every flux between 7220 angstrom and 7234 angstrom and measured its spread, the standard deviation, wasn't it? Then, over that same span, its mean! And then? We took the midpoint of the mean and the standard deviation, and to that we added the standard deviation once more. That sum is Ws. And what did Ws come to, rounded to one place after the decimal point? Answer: 4.5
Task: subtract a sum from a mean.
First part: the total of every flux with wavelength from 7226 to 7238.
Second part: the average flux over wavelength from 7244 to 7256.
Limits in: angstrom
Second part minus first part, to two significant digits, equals -42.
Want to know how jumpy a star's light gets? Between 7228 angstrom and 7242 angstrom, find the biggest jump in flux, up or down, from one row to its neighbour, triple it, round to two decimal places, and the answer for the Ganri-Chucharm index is 0.81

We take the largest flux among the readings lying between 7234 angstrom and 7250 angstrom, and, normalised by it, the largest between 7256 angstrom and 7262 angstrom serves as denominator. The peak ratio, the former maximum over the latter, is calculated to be 1.06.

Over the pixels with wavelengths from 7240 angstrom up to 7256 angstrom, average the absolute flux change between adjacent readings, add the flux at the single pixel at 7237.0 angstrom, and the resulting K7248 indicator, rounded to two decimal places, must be 9.09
